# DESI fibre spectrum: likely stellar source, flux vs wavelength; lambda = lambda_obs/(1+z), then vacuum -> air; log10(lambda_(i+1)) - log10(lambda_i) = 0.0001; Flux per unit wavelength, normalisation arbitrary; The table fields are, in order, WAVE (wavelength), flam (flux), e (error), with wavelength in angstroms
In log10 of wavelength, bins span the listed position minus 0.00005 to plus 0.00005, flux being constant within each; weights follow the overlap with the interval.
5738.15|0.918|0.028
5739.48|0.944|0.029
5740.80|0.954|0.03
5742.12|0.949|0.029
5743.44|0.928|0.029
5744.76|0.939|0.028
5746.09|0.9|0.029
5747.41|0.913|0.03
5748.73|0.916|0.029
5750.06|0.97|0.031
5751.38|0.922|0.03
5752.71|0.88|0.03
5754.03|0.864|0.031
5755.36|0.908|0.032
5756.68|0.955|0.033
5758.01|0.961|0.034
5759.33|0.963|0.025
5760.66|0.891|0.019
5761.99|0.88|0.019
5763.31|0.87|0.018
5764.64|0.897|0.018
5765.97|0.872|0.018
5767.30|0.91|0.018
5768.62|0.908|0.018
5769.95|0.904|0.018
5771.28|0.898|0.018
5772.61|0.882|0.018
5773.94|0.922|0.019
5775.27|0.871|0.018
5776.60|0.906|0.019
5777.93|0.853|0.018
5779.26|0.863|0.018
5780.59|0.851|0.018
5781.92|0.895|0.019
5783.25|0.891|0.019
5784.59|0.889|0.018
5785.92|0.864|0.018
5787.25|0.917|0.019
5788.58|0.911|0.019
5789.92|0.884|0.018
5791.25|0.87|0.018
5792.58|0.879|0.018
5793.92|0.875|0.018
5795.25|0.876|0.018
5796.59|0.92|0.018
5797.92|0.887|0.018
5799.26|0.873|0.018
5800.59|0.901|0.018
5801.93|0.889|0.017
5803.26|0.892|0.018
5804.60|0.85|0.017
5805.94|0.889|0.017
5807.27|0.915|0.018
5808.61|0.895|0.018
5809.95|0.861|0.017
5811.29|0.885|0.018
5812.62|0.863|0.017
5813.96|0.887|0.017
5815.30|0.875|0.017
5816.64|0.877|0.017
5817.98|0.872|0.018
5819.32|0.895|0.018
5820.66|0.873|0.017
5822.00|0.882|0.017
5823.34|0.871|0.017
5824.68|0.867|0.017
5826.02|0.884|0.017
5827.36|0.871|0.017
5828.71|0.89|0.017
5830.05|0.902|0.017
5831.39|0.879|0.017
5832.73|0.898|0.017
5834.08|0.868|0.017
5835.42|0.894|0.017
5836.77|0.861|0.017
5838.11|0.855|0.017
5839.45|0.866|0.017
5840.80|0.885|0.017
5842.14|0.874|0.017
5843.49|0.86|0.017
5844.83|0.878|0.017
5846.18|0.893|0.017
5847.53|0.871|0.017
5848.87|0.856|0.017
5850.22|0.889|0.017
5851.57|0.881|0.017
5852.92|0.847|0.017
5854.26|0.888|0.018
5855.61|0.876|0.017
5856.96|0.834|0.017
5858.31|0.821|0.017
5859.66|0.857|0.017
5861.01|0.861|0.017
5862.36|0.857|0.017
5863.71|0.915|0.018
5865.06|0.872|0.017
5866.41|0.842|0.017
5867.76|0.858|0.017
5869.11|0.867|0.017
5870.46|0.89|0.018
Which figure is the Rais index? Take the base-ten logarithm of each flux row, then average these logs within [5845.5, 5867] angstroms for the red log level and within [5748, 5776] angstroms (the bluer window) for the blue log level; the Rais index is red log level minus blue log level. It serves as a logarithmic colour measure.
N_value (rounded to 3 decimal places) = -0.020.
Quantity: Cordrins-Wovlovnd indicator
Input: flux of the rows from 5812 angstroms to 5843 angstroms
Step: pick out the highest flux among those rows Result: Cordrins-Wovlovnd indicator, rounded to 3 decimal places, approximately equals 0.902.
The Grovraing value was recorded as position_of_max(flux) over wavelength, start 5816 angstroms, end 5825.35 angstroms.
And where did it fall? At 5819.32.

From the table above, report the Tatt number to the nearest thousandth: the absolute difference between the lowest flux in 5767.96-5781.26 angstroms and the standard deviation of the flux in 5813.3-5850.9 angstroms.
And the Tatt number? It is 0.838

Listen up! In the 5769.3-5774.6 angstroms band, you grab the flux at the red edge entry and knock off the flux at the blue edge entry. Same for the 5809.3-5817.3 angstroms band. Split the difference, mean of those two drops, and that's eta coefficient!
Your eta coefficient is 0.017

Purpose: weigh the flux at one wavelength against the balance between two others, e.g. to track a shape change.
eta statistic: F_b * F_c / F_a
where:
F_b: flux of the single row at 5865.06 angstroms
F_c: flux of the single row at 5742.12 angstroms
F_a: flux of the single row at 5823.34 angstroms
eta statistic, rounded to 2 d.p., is 0.95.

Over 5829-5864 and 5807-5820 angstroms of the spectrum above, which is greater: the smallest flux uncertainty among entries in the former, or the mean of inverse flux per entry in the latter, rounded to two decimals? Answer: 1.13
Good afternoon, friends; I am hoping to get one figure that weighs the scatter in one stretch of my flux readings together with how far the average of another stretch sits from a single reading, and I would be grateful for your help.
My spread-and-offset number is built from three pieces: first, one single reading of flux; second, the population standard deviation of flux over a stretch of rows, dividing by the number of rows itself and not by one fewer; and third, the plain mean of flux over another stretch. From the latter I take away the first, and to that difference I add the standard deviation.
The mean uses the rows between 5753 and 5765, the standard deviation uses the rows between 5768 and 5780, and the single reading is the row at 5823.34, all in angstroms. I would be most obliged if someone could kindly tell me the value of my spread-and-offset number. 0.061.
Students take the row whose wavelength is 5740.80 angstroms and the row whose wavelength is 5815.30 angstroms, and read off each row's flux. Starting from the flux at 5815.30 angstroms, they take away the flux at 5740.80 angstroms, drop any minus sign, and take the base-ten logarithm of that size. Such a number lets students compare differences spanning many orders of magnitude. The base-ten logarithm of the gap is -1.10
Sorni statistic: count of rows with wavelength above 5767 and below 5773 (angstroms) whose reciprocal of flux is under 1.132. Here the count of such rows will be 4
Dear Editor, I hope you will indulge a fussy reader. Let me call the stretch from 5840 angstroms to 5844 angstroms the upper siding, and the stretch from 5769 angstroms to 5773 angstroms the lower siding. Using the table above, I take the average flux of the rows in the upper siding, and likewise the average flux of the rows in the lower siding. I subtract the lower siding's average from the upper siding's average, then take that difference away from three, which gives 3.02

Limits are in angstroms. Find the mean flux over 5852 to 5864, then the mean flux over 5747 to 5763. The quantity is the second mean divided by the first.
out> 1.07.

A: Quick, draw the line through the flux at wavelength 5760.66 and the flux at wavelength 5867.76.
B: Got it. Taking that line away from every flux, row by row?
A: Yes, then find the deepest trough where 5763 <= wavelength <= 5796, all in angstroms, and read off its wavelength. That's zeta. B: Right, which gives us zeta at 5780.59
